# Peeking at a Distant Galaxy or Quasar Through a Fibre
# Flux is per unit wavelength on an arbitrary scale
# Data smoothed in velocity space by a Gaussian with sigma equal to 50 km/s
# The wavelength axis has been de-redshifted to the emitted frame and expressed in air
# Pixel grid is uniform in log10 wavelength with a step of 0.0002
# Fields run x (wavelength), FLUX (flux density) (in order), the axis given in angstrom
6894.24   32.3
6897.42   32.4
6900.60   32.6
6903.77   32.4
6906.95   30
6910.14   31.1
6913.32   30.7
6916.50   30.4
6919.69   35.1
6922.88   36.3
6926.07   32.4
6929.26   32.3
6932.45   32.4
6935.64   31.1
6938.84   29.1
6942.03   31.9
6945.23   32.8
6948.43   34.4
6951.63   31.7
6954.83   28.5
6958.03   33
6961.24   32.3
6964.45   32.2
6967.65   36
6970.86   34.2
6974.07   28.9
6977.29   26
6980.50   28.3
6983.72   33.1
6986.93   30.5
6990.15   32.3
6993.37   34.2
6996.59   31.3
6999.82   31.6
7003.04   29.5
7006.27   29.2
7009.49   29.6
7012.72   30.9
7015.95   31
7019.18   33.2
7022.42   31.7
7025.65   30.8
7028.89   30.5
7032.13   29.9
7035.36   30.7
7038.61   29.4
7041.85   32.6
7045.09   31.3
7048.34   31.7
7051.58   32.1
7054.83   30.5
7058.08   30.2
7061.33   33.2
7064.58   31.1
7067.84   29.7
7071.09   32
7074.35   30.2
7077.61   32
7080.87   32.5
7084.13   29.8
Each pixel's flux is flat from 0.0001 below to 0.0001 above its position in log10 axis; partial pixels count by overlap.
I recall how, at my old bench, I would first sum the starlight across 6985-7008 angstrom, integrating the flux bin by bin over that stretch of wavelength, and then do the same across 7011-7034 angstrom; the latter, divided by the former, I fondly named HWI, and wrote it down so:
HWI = 1.00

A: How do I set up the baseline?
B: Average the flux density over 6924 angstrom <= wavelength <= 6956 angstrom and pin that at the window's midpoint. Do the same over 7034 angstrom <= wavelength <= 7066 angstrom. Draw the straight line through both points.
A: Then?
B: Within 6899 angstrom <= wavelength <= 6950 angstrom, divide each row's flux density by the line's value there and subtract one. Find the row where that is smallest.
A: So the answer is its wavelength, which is 6938.84 angstrom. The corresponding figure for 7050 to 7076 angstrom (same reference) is 7067.84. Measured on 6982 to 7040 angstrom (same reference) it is 7006.27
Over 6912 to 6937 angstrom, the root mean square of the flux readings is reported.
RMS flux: 32.6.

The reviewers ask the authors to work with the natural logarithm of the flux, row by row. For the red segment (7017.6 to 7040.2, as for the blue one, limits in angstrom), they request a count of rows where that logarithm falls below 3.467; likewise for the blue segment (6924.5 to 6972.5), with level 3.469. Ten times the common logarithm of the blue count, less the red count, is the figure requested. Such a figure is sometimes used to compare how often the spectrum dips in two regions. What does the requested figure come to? 1.0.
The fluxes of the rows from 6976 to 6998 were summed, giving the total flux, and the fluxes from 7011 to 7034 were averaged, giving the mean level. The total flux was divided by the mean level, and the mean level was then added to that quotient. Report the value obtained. 38.1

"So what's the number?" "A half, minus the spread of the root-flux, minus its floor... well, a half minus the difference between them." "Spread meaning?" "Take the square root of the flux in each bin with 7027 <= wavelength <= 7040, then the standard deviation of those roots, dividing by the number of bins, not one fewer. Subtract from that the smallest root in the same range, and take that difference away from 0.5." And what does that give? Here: 5.88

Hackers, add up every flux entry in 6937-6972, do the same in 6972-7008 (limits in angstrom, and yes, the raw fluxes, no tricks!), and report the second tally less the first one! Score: -21.2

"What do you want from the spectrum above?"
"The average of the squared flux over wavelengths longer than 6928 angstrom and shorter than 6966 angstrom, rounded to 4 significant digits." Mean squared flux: 1014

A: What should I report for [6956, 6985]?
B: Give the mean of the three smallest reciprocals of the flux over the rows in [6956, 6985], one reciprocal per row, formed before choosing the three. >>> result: 0.0291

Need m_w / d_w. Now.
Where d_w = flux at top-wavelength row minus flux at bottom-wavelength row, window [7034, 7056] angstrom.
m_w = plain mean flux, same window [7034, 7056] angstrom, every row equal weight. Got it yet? -156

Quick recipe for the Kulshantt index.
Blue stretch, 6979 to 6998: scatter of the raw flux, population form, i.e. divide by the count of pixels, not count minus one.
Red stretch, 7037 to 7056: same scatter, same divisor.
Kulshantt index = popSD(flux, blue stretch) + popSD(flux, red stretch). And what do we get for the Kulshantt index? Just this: 2.96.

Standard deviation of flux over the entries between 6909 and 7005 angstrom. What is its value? 2.3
